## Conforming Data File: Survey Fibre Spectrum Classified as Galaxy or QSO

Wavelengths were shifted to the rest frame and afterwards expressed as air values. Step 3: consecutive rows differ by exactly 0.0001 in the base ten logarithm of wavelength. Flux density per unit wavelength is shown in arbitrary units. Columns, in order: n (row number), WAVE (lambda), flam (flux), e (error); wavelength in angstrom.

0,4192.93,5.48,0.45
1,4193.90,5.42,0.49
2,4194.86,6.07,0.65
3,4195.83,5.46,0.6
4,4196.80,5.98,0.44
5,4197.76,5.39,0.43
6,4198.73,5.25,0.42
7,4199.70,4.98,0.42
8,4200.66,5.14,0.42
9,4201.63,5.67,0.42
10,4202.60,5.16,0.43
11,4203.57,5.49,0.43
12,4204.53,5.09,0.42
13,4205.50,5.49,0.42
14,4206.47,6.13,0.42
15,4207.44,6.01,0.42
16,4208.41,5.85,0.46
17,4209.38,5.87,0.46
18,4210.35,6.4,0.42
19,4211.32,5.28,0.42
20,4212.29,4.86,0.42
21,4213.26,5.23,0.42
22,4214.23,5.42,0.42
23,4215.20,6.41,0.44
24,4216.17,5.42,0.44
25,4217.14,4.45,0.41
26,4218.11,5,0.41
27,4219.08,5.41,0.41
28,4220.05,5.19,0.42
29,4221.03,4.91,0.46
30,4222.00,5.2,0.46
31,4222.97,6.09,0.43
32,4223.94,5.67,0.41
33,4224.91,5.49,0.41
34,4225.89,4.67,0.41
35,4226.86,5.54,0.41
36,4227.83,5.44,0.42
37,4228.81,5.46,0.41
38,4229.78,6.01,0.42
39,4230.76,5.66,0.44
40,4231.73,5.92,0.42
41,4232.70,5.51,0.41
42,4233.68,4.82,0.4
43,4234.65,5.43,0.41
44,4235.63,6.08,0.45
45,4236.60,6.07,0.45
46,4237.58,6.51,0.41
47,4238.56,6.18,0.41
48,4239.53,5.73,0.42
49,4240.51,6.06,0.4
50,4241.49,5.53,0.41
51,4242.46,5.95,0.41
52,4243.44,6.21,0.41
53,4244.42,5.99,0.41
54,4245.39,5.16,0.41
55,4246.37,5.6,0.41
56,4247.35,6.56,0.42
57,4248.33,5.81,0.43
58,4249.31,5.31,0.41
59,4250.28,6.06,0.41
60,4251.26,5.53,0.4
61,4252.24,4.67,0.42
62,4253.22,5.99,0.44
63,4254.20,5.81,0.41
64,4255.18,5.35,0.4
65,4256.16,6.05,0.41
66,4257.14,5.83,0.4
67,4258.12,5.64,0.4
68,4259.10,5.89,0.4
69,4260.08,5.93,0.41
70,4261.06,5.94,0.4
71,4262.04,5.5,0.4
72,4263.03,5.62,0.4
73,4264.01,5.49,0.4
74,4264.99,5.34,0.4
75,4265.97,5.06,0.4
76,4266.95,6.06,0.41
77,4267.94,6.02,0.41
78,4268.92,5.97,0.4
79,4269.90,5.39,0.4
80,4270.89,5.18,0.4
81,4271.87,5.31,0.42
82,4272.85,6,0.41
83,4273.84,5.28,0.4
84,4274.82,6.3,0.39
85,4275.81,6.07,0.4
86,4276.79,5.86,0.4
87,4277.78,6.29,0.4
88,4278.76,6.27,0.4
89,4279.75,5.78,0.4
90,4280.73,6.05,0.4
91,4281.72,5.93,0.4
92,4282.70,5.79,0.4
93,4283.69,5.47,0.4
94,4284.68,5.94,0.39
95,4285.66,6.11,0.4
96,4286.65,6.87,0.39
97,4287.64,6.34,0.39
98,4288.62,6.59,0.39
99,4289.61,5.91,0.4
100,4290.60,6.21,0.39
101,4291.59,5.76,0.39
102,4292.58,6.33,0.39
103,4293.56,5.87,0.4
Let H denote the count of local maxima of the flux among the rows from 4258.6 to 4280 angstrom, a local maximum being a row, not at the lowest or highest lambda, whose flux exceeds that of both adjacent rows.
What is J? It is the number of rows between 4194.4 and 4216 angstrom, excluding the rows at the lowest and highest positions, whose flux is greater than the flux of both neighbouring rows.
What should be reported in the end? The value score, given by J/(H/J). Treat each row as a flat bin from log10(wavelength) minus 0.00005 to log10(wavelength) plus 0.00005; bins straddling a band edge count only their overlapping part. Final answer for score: 4.2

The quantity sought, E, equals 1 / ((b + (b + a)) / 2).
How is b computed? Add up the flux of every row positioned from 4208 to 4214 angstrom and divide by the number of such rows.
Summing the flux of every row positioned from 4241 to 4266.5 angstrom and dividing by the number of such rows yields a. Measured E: 0.1187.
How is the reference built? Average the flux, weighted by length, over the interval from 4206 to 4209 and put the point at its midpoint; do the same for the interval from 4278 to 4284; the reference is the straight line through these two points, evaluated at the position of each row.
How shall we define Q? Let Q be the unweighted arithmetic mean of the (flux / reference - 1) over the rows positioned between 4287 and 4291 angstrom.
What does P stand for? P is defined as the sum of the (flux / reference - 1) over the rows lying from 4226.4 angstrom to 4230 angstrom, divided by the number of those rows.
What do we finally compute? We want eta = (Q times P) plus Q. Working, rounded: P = -0.059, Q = 0.06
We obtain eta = 0.06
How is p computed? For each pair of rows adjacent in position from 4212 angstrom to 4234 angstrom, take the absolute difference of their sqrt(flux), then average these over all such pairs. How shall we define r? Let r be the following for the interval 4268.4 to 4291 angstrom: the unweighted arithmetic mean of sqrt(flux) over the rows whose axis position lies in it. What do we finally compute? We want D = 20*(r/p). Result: 460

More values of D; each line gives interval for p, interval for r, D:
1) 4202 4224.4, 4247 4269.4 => 460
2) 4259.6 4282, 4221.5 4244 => 684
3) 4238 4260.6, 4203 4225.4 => 439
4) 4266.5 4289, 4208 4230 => 635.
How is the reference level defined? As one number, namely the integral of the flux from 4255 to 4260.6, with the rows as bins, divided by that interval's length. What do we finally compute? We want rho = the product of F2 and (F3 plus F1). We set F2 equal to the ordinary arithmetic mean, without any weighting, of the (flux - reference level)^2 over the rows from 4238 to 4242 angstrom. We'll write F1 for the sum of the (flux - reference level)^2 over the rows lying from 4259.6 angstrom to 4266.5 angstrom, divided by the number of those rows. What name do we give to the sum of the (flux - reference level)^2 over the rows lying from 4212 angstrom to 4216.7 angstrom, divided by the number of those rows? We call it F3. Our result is 0.04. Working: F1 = 0.15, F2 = 0.07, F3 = 0.38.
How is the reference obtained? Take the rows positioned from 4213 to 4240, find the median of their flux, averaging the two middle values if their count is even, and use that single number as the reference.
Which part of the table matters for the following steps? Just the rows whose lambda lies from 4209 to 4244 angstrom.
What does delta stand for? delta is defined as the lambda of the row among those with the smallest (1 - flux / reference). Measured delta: 4237.58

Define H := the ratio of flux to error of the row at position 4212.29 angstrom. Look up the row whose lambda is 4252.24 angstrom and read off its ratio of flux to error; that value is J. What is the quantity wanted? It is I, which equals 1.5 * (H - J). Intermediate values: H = 11.6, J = 11.1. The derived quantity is 0.7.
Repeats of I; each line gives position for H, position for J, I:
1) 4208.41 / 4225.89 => 2.0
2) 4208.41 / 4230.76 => -0.2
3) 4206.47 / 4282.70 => 0.2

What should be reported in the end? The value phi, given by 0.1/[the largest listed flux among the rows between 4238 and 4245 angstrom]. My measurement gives 0.0161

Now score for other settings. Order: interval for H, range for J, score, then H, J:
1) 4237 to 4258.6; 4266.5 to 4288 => 4.2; 6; 5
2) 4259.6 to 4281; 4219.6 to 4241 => 6.0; 6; 6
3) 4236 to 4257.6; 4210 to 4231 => 3.6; 7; 5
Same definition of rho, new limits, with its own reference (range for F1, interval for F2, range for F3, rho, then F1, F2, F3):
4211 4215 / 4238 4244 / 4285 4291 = 0.06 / 0.42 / 0.08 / 0.38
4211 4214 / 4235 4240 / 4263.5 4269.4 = 0.10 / 0.51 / 0.16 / 0.17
